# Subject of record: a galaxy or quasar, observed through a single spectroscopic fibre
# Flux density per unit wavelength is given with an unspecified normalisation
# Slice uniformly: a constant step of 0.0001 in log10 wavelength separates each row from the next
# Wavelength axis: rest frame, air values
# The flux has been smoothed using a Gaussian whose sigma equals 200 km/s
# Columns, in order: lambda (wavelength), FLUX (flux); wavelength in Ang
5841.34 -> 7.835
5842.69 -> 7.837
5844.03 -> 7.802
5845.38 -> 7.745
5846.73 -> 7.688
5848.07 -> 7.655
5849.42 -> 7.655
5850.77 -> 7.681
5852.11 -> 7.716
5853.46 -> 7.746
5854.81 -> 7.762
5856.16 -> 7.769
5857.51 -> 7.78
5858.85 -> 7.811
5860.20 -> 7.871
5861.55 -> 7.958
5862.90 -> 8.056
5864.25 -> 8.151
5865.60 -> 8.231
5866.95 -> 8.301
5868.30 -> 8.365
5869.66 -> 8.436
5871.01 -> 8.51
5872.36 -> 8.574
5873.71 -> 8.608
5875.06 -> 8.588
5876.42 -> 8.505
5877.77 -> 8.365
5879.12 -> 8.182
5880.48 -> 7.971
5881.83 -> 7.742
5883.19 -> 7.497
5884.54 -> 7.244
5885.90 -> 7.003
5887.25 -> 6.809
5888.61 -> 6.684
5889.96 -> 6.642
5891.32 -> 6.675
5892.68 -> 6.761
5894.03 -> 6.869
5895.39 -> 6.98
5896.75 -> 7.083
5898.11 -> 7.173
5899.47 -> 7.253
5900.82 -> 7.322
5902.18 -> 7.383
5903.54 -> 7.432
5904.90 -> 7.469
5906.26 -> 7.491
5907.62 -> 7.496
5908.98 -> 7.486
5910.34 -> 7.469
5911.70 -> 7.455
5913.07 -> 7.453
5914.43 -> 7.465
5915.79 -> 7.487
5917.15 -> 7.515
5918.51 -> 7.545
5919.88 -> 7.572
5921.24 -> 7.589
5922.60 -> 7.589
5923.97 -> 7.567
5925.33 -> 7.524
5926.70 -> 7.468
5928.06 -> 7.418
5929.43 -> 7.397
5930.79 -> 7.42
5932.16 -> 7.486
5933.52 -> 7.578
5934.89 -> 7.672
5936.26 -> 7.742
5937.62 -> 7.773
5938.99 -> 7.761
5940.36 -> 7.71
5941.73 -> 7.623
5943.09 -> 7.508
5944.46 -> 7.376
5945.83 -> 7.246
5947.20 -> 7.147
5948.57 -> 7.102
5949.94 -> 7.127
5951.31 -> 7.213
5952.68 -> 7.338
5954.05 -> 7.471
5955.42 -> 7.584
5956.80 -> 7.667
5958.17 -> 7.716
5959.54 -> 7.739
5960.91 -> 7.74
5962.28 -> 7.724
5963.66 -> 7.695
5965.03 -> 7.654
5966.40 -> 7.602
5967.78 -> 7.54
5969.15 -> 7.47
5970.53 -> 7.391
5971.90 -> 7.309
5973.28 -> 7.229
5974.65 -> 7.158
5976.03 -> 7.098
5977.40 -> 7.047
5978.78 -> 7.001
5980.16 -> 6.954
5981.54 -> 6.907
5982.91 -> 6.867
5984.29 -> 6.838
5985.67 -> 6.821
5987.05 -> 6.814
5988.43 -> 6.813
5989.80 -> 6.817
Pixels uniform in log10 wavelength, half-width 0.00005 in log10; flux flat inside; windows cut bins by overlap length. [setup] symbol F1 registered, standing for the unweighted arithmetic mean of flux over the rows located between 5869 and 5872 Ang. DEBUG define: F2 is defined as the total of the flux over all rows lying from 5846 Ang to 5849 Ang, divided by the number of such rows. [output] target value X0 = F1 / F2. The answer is 1.10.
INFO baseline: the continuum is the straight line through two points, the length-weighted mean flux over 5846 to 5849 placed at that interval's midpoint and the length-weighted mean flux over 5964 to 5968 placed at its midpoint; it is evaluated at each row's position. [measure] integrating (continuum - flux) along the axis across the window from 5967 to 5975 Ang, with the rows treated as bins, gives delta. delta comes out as 2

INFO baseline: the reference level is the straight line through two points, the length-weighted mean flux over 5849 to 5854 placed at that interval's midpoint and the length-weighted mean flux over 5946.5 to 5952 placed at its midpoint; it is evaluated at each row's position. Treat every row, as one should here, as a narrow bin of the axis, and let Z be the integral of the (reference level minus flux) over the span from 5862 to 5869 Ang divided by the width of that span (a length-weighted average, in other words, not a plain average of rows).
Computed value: -0.6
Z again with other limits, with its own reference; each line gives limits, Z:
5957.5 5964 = -0.6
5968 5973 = -0.4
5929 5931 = -0.2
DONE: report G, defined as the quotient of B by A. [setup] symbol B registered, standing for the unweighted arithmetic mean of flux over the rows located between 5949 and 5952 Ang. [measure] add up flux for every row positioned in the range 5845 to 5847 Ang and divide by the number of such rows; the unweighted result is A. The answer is 0.93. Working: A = 7.7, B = 7.2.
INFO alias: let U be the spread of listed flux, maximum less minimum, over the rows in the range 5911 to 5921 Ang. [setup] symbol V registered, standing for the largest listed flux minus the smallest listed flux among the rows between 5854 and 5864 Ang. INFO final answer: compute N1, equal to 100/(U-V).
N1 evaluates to -571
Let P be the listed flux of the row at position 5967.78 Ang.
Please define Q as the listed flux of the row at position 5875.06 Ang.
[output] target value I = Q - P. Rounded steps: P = 7.54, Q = 8.588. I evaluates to 1.05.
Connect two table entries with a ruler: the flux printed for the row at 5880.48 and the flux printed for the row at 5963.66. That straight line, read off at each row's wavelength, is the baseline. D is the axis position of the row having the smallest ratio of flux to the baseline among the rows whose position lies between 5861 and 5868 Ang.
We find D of 5861.55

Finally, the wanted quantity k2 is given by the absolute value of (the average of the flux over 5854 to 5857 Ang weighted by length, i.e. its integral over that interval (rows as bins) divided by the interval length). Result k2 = 7.75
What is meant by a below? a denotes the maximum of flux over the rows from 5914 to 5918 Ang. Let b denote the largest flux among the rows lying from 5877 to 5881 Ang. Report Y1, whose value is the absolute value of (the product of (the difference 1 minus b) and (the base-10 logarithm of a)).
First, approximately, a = 7.515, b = 8.365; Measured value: 6.45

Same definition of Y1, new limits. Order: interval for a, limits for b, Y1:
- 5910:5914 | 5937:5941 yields 5.91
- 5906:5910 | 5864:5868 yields 6.39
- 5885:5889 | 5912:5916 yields 5.48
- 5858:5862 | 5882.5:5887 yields 5.85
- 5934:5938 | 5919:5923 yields 5.87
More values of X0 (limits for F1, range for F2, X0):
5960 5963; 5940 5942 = 1.01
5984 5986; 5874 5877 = 0.80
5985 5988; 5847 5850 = 0.89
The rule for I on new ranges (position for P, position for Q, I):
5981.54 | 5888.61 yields -0.22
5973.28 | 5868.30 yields 1.14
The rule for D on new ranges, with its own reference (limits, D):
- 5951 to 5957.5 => 5951.31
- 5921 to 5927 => 5926.70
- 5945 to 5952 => 5948.57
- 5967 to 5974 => 5973.28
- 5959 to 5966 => 5965.03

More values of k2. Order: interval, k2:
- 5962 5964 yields 7.68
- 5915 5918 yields 7.52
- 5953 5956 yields 7.51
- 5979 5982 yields 6.93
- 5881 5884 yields 7.63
